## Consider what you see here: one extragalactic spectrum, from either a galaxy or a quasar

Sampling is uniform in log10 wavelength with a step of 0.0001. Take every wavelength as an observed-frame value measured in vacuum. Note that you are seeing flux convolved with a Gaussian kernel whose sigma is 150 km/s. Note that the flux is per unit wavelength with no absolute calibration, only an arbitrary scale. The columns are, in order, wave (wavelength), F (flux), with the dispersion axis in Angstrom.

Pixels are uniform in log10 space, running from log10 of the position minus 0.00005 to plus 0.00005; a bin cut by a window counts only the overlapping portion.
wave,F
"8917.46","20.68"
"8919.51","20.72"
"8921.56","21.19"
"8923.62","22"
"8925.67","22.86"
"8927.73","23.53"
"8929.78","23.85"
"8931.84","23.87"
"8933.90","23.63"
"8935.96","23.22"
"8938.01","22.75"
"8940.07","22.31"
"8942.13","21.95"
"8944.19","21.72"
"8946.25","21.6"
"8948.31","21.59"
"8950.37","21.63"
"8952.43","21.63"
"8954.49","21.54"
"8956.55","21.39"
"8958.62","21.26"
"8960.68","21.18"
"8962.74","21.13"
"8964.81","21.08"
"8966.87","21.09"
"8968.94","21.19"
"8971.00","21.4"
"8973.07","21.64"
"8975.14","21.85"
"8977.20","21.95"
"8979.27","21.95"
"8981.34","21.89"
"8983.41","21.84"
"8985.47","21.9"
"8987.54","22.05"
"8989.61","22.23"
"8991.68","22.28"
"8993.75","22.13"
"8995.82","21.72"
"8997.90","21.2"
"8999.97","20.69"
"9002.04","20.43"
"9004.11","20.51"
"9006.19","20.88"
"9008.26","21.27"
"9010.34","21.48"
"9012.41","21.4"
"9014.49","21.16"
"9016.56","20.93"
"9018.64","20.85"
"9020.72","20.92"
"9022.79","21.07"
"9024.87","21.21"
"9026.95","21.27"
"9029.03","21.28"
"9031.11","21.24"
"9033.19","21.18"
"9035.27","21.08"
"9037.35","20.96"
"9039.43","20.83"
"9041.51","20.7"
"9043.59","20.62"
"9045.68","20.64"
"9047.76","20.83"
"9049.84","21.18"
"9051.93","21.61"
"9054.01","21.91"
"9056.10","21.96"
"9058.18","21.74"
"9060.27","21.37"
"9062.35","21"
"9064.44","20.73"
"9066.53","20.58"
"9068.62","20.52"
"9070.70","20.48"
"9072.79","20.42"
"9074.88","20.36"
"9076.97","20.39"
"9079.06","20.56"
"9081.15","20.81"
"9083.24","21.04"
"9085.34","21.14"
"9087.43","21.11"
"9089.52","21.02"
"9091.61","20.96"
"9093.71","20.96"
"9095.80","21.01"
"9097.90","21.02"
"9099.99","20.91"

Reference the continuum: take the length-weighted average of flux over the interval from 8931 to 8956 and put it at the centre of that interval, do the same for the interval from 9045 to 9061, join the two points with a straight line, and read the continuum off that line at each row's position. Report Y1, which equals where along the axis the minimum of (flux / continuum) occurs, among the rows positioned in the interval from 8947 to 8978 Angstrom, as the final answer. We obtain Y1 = 8964.81 Angstrom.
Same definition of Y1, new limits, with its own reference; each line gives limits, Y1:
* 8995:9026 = 9002.04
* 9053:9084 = 9074.88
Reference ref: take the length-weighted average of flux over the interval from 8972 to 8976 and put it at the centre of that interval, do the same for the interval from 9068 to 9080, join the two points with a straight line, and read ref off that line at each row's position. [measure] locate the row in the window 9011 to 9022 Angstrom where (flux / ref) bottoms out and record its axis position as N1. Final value 9018.64 Angstrom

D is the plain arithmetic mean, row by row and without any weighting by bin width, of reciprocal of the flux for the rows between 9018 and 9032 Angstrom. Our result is 0.0474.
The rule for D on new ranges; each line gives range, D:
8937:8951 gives 0.0456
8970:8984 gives 0.0459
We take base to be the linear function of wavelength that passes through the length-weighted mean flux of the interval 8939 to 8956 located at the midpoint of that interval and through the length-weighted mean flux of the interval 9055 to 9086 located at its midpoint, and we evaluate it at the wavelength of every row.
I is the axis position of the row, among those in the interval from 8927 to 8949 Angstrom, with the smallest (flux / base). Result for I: 8946.25 Angstrom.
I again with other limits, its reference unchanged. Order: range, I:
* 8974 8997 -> 8975.14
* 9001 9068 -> 9002.04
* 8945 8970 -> 8964.81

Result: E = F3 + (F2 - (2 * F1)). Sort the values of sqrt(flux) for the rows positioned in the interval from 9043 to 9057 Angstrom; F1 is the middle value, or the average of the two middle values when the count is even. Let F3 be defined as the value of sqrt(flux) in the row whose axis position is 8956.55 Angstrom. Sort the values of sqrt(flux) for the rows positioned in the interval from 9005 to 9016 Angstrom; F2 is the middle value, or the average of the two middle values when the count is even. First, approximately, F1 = 4.60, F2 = 4.61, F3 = 4.62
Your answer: 0.0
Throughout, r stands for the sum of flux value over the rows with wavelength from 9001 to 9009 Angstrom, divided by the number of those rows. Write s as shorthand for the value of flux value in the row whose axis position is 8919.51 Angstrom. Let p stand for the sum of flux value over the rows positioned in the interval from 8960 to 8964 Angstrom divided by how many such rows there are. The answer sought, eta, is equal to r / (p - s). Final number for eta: 48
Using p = 21.2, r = 20.8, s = 20.72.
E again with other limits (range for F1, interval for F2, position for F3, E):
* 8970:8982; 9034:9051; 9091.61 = -0.2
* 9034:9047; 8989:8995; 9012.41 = 0.2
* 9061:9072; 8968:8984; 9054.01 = 0.3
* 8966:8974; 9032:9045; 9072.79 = -0.1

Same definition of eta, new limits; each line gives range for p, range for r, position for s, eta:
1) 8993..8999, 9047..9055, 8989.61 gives -39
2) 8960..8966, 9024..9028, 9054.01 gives -27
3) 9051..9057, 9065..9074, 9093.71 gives 24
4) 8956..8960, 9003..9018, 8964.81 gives 86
